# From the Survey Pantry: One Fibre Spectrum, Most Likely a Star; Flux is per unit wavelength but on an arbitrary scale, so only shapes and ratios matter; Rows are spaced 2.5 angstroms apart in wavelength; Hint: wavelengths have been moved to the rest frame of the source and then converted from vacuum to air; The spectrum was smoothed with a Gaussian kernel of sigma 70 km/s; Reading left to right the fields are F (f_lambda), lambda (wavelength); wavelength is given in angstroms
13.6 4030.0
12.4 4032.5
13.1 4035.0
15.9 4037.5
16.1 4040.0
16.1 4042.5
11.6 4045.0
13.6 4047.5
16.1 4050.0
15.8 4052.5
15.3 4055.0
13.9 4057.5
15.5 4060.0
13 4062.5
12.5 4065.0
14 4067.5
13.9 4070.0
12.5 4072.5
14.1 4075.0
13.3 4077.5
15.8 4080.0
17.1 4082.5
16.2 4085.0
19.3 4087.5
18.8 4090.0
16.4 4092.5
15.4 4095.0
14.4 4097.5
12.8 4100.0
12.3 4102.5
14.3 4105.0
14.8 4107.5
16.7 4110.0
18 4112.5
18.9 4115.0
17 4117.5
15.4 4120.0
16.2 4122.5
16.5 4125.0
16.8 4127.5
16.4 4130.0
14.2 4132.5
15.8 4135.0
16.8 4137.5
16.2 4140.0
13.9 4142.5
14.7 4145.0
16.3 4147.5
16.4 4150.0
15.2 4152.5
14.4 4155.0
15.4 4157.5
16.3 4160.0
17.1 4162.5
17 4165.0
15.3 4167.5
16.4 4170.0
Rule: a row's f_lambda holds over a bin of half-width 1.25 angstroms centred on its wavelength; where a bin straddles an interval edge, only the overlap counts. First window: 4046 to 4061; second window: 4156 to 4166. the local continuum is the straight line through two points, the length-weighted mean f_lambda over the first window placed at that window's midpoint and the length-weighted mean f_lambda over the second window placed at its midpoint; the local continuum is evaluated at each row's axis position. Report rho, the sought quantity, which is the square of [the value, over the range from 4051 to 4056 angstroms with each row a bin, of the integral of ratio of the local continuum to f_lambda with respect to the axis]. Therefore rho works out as 23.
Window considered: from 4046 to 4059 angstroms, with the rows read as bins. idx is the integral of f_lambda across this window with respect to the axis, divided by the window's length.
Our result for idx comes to 14.9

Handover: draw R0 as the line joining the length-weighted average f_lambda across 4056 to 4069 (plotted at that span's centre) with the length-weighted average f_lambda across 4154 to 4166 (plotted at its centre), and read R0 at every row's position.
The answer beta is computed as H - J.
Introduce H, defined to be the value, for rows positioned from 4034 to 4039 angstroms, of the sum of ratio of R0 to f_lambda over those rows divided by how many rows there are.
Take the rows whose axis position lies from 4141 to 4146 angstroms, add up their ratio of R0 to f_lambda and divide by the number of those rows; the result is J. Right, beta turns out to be -0.18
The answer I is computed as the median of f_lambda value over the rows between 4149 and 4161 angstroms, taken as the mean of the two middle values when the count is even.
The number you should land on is 15.4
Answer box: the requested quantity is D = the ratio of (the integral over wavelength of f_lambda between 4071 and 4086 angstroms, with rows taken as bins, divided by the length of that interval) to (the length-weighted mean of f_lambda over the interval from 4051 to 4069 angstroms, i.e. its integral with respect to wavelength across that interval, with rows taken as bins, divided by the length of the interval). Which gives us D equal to 1.03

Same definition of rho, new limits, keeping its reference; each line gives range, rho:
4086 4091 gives 17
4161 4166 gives 23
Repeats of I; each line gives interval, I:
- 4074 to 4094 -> 16.3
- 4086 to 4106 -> 14.9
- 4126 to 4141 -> 16.3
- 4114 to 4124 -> 16.6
